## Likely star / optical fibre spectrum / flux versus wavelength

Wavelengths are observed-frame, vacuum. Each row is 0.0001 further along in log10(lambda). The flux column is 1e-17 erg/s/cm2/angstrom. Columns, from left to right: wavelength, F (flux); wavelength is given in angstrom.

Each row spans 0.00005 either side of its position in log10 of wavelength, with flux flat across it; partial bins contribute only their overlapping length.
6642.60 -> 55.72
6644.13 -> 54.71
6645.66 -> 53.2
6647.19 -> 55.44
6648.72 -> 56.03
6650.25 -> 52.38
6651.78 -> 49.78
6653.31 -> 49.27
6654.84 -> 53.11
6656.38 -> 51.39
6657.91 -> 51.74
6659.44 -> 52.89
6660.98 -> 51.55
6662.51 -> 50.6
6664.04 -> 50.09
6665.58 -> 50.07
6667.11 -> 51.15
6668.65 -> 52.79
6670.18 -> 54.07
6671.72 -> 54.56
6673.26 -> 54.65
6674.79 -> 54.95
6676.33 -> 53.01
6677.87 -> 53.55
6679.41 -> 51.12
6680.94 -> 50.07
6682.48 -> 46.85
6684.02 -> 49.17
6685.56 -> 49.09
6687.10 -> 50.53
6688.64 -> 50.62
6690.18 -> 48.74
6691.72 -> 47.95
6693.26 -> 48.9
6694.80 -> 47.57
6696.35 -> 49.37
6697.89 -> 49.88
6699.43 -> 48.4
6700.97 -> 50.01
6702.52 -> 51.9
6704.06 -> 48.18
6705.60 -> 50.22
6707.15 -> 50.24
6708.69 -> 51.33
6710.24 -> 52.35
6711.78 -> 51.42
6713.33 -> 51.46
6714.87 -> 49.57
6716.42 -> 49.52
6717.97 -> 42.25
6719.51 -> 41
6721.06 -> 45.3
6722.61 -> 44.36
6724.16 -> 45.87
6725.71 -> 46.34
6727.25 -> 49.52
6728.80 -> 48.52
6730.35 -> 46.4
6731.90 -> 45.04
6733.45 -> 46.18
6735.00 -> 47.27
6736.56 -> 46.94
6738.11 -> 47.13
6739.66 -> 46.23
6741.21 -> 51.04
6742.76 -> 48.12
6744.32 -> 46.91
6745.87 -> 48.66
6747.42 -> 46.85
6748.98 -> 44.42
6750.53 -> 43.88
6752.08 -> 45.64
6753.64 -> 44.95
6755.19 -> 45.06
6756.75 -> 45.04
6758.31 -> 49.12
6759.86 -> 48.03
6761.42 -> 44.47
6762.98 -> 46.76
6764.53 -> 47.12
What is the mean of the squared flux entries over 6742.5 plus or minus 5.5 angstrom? 2292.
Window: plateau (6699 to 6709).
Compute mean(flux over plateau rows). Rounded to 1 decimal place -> 50.0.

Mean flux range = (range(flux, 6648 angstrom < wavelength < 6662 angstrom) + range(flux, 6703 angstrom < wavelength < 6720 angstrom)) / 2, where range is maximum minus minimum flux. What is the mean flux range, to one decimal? 9.1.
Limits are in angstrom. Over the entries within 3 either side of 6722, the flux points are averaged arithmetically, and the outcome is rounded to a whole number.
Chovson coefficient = 44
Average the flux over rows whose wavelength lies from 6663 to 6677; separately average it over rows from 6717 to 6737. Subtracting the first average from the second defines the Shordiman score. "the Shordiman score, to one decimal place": -7.0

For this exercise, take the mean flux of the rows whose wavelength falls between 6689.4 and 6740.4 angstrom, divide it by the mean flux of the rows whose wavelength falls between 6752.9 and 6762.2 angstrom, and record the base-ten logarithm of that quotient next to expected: 0.018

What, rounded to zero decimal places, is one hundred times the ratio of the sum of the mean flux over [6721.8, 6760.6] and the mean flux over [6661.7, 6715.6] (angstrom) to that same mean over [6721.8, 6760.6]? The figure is 209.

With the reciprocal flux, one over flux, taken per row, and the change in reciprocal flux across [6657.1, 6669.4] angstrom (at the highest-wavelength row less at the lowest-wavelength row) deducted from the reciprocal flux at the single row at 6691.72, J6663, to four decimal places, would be 0.0212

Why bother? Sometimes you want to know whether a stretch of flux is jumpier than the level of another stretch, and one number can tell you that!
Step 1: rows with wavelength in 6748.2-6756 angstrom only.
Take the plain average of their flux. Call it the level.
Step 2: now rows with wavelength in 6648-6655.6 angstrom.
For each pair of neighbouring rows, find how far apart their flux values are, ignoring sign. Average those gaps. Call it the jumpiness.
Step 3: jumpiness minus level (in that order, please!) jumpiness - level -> -42.1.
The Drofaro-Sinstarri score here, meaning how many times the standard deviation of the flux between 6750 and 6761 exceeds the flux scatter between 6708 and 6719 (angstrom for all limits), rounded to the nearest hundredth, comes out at 0.55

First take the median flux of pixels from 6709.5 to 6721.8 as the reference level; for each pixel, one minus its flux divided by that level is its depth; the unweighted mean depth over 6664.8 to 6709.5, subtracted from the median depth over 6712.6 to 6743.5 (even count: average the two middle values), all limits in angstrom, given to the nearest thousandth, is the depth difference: 0.080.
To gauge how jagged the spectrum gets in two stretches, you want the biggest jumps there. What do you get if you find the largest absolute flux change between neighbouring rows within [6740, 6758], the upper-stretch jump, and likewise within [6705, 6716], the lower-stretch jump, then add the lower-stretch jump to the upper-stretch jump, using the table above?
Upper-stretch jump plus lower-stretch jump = 4.8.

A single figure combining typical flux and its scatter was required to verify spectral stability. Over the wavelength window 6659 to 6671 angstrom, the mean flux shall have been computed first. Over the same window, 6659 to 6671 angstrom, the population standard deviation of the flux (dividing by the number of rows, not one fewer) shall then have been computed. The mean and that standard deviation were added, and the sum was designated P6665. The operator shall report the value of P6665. 53.0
